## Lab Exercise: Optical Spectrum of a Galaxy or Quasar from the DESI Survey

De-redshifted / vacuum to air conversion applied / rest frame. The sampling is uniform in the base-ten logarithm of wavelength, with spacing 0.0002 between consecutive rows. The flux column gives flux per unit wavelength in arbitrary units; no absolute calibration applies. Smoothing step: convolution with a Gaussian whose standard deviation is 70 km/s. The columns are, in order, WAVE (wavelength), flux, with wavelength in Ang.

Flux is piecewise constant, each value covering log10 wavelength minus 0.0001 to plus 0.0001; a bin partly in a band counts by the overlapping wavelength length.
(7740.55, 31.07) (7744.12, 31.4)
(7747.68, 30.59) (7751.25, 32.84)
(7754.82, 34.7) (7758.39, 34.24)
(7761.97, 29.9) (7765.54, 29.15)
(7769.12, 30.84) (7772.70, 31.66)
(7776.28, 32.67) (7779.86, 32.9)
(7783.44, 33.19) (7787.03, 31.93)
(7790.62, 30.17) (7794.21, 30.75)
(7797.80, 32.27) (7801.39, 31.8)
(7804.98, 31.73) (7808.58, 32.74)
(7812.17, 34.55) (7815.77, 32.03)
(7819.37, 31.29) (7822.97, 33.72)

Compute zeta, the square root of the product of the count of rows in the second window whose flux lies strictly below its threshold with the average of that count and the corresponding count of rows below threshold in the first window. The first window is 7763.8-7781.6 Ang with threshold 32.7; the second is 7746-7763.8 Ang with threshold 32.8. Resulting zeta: 2.4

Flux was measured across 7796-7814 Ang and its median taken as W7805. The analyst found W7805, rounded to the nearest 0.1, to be 32.3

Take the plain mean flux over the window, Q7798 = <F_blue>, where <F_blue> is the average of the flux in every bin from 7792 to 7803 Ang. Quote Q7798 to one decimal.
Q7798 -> 31.6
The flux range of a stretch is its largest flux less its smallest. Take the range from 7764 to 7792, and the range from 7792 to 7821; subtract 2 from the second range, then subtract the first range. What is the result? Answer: -2.2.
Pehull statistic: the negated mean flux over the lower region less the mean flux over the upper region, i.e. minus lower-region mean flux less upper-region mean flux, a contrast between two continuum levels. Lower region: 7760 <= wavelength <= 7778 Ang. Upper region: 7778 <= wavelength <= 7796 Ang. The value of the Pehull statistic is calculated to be -62.6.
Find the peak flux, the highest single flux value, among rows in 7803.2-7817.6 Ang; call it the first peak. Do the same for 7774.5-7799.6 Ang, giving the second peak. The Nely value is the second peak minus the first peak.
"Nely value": -1.4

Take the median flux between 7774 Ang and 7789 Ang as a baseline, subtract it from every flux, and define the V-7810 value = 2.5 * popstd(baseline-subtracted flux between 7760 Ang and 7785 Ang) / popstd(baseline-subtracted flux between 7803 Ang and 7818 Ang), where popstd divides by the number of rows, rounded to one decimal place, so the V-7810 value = 3.3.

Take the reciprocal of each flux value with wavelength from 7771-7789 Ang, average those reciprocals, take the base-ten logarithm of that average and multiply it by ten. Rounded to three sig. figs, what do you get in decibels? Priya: -15.1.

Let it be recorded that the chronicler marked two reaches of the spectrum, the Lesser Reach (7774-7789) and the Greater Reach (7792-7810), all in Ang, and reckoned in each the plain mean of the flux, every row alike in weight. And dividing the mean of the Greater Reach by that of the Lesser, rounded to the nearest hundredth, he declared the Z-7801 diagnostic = 0.98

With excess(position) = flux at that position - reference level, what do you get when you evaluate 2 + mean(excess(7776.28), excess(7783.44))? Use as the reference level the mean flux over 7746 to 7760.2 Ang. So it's 1.8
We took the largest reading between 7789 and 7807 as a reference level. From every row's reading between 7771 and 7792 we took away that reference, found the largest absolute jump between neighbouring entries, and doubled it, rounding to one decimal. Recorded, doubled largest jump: 3.5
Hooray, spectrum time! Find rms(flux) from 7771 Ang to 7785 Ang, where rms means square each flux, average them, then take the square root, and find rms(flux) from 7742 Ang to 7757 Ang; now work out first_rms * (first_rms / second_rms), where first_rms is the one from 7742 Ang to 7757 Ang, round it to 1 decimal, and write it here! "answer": 32.2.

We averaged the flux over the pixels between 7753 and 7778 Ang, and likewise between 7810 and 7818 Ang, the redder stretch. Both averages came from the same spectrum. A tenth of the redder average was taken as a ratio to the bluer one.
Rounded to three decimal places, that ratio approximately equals 0.104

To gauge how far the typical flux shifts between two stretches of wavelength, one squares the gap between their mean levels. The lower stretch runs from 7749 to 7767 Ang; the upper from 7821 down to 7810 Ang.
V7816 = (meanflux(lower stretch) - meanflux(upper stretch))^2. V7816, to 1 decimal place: 0.2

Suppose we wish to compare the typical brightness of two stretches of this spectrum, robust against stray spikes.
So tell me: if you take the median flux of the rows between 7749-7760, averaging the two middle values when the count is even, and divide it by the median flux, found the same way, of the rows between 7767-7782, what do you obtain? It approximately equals 1.06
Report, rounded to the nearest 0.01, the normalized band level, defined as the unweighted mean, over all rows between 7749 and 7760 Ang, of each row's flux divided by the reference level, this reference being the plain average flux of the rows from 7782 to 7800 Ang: 1.07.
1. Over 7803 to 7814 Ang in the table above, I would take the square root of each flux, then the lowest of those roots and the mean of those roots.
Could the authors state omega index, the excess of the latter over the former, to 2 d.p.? 0.11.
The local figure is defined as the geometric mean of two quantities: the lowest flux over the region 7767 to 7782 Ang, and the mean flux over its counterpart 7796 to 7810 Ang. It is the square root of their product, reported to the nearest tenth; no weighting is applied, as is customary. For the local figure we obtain 31.5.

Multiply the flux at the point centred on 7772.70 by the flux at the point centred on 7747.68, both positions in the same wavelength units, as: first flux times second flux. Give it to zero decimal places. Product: 968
